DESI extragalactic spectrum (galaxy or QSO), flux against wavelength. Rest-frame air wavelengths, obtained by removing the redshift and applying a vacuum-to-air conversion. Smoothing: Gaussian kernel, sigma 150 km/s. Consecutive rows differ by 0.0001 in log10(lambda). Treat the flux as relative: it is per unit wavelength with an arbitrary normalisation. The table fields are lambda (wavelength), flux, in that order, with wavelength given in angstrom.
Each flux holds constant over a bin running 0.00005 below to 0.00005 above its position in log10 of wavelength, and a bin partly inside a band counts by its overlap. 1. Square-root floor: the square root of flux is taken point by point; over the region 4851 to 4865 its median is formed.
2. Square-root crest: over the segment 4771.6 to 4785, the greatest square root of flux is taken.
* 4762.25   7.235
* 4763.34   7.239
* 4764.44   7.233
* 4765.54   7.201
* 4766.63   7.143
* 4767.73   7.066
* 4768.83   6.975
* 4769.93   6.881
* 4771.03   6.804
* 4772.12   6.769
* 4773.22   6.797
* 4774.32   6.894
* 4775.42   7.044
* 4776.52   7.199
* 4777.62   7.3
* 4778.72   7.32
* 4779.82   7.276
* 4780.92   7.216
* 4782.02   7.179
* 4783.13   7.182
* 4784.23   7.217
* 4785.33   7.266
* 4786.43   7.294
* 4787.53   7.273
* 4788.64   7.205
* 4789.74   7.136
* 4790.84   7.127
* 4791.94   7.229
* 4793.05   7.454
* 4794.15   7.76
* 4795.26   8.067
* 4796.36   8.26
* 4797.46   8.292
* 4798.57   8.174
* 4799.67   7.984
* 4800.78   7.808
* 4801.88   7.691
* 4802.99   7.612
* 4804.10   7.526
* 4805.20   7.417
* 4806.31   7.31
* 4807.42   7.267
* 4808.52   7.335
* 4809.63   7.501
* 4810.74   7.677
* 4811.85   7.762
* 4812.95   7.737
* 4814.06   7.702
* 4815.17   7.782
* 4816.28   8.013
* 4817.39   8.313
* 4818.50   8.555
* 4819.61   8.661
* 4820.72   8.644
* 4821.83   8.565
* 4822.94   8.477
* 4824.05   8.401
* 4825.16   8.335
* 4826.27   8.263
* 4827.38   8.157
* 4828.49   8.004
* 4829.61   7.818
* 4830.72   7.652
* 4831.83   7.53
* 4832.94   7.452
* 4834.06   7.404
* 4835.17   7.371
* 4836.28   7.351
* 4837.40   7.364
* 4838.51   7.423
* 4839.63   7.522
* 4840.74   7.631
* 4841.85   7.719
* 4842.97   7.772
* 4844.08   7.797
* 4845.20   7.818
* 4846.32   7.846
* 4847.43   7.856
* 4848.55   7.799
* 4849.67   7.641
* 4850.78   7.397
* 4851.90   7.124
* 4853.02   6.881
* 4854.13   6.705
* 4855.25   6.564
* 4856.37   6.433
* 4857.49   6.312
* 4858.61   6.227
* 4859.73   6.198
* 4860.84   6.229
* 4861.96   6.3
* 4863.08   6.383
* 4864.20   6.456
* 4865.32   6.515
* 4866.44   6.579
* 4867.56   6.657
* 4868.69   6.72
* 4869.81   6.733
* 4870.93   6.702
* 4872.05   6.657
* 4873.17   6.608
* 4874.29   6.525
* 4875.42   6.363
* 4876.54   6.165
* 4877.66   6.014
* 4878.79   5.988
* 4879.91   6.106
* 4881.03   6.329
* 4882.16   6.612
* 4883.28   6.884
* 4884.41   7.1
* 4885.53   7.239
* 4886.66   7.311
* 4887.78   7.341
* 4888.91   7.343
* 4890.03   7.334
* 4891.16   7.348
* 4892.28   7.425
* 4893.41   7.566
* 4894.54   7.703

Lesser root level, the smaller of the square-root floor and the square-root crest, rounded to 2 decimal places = 2.53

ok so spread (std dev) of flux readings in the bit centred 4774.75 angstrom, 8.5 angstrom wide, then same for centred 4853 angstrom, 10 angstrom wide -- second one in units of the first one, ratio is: 2.3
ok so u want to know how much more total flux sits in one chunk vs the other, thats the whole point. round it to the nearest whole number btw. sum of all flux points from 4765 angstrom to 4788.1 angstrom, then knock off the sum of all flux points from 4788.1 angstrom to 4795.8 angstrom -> 97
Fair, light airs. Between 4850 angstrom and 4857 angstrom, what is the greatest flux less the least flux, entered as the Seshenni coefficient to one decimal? 1.0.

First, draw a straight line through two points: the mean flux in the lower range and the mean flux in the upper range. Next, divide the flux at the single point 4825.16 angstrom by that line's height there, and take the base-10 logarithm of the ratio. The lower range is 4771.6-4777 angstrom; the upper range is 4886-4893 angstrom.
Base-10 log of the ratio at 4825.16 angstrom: 0.068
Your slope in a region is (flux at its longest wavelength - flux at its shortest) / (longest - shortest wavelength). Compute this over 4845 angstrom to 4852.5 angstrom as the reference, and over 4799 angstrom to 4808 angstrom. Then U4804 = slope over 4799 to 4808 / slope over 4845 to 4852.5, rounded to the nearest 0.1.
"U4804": 0.9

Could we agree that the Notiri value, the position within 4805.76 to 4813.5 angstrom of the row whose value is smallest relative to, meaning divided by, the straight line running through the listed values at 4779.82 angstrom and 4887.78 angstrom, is 4807.42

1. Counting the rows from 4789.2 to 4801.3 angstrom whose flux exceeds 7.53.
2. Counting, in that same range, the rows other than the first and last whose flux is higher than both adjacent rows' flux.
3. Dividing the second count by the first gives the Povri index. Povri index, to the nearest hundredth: 0.14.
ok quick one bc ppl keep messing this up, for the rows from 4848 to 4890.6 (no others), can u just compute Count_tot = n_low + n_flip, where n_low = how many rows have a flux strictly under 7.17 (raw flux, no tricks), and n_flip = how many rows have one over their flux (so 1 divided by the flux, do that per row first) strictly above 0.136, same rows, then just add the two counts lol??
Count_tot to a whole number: 65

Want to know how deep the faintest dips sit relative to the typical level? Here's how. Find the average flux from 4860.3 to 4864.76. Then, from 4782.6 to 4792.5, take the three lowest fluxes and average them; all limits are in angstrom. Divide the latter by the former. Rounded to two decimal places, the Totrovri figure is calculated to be 1.13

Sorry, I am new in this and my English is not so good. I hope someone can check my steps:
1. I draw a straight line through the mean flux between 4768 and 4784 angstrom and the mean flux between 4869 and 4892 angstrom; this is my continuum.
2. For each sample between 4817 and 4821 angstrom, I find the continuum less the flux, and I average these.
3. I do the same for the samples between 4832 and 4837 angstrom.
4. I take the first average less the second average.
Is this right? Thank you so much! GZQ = -1.1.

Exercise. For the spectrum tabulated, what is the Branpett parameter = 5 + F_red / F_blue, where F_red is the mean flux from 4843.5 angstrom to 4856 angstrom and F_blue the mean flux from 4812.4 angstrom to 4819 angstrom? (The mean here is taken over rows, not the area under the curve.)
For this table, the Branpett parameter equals 5.92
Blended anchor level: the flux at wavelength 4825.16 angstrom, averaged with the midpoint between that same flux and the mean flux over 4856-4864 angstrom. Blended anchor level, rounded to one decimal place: 7.8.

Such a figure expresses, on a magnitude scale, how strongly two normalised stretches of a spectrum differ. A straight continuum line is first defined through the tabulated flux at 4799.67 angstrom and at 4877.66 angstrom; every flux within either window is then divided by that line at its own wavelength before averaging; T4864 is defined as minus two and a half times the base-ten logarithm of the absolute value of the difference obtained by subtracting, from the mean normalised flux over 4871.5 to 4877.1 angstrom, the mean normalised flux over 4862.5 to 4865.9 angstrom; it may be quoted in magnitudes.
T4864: 3.4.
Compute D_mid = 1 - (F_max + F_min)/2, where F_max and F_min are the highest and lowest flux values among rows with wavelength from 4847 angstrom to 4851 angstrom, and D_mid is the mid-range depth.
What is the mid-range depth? -6.6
